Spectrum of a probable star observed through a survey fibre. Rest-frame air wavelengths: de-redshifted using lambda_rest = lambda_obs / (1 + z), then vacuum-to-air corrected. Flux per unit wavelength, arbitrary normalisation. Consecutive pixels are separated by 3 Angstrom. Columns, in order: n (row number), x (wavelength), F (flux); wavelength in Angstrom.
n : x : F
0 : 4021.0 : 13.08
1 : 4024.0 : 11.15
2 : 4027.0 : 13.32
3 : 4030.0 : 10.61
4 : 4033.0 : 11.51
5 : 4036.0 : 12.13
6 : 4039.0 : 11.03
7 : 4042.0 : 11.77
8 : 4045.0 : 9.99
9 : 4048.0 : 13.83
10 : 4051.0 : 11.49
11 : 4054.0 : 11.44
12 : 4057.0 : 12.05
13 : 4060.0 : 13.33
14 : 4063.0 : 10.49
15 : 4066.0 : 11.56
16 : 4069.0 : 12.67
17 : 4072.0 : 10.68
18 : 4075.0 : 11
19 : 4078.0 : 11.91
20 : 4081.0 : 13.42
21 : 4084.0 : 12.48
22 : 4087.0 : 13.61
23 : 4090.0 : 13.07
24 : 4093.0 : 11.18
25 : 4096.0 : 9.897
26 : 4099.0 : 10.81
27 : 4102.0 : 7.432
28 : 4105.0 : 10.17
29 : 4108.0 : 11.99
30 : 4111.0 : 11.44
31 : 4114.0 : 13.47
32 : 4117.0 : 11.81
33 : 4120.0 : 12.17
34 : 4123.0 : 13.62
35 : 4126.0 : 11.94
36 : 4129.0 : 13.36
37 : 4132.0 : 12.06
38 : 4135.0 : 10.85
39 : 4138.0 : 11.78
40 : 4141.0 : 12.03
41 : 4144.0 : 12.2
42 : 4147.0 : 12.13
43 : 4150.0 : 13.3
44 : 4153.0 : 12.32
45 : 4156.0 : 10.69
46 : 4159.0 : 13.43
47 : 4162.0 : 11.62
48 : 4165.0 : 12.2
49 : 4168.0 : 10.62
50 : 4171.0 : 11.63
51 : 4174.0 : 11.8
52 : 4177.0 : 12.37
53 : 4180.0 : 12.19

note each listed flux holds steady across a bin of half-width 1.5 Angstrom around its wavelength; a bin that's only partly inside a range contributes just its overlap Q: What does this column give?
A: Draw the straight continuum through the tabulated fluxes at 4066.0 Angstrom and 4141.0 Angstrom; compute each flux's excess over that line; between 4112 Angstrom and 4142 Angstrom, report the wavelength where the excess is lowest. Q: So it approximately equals 4135.0 Angstrom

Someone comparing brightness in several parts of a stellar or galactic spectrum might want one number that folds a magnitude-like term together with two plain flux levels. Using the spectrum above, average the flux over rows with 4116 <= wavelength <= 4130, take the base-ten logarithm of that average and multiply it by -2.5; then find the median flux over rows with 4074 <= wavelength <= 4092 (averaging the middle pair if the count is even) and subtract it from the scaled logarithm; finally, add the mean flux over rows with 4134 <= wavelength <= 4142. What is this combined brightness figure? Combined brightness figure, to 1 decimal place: -4.0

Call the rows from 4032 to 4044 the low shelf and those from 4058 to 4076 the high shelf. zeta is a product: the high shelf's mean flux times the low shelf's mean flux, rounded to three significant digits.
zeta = 135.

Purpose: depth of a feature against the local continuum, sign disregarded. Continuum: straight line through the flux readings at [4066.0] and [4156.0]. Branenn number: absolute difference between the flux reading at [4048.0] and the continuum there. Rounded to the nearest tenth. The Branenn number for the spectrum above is 2.1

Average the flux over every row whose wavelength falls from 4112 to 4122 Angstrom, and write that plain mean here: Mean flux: 12.5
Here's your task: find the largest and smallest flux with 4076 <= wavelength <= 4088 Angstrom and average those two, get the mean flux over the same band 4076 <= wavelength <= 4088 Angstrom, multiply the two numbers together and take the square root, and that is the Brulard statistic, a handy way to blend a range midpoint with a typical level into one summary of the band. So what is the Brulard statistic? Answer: 12.8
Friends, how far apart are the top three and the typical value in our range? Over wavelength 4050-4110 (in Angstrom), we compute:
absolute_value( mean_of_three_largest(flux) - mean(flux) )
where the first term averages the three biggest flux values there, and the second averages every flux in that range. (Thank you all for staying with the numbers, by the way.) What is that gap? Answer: 1.9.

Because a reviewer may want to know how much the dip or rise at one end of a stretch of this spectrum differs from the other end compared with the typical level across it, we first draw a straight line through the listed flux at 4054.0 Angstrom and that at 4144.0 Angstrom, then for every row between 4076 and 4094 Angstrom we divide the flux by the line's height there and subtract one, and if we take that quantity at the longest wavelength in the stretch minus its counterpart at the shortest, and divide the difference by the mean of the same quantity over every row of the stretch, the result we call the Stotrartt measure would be -0.9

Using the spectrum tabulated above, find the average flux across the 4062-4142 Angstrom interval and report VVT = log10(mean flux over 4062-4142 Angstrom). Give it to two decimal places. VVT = 1.07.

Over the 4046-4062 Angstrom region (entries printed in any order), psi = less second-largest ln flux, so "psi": -2.59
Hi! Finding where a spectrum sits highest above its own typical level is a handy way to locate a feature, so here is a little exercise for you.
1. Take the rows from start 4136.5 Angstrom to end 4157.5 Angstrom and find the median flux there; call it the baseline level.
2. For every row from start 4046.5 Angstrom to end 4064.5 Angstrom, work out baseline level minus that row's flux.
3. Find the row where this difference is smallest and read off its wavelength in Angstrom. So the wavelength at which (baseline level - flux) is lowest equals 4048.0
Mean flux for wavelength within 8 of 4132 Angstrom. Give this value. 12.0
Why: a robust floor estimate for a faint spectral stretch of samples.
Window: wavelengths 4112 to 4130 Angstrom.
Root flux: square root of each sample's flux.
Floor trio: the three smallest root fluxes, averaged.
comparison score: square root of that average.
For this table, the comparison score 1.86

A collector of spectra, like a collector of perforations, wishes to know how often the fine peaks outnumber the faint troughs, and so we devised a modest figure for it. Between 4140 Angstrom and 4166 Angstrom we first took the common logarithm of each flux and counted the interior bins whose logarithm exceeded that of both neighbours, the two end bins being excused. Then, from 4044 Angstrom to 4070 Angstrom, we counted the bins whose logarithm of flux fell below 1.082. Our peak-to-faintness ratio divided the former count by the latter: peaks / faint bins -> 0.50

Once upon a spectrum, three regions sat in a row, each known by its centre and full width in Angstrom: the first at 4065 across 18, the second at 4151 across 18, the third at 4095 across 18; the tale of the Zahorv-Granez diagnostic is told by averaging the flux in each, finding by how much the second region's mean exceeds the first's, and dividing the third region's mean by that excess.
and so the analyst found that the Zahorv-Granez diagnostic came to 20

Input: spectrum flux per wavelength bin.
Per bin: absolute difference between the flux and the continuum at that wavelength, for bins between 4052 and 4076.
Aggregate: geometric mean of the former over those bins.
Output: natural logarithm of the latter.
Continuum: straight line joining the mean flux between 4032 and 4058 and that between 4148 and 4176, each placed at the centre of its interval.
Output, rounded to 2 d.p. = -0.46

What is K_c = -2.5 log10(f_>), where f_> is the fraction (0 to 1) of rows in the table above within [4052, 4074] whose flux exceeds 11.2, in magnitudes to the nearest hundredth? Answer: 0.37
